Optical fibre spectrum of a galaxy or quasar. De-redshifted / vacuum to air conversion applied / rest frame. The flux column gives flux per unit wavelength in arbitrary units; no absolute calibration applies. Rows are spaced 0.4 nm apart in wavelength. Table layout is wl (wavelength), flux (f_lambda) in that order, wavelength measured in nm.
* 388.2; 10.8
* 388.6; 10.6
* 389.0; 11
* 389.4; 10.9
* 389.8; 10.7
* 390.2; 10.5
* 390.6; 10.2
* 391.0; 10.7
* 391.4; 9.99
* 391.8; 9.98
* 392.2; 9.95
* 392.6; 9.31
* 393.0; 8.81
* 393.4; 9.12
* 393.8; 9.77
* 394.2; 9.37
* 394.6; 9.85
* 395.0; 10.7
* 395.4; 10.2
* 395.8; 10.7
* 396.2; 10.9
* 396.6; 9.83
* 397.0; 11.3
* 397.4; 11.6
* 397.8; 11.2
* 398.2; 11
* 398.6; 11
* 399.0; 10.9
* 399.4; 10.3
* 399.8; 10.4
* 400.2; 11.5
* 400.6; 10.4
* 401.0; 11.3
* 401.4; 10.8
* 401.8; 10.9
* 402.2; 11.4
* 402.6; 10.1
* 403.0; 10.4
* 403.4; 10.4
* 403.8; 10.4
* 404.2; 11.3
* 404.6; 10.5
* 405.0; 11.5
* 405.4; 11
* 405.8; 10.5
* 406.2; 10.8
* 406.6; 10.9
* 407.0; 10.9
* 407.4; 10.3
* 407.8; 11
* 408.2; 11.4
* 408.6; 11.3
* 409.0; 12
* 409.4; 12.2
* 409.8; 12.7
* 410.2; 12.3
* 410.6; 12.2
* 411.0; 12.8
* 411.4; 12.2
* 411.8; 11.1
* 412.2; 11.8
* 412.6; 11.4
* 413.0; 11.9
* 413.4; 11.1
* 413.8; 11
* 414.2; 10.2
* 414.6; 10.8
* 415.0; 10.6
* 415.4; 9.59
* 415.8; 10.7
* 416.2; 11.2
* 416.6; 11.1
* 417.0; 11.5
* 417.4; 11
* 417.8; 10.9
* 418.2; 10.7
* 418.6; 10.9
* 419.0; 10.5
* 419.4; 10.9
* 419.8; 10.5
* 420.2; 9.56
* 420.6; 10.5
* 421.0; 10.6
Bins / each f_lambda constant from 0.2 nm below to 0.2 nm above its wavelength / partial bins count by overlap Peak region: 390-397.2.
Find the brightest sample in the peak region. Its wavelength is 397.0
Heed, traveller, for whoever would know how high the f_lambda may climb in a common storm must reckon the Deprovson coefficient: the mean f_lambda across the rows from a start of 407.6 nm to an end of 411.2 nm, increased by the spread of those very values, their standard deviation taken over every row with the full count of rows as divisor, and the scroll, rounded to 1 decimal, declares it 12.6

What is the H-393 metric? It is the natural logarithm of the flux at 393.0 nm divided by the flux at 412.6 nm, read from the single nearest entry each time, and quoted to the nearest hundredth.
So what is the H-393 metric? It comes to -0.26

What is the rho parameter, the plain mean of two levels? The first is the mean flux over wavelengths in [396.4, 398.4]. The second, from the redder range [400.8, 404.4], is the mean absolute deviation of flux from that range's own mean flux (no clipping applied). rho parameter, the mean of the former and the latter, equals 5.69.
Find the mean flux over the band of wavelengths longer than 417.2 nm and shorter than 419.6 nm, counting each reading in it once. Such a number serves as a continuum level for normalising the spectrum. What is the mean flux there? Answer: 10.8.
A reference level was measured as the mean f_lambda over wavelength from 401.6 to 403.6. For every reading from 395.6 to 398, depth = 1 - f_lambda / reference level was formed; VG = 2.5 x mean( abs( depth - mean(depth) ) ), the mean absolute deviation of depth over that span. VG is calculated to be 0.105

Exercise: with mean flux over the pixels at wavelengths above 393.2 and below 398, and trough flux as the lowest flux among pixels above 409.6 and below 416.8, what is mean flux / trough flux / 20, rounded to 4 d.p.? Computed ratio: 0.0541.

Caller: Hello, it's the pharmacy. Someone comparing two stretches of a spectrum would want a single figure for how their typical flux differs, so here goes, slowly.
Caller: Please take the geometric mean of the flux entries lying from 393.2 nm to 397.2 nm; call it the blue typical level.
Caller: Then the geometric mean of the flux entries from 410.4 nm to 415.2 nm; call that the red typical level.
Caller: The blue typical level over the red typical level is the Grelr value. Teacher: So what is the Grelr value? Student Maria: 0.89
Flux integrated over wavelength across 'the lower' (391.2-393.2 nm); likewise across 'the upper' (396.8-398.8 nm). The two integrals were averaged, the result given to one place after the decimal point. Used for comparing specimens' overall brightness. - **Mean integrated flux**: 20.8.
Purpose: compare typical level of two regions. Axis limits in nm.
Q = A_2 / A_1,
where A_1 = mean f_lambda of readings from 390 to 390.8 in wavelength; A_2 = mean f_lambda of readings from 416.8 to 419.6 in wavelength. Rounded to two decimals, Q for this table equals 1.05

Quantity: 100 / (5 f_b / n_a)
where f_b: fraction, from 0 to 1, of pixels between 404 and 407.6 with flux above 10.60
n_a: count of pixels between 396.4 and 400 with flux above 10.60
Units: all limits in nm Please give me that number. 180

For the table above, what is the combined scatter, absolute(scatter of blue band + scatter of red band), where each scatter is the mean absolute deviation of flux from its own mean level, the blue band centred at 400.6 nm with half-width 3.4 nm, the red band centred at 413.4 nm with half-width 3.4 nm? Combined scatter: 1.05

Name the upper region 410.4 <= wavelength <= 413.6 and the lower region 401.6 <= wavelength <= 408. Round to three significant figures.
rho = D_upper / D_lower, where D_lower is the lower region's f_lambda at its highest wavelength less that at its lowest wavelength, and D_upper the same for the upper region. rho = -11.0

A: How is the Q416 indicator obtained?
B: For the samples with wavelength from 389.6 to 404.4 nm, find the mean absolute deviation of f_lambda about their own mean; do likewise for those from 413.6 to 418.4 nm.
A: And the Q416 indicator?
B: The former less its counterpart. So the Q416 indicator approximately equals 0.20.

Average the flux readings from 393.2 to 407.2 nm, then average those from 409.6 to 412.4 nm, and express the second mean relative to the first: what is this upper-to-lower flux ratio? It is 1.14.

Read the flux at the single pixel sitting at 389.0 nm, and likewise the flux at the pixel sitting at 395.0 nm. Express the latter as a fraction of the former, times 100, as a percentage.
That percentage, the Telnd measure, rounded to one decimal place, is 97.3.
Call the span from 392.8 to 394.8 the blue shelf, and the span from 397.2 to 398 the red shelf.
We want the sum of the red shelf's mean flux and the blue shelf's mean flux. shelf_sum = 20.8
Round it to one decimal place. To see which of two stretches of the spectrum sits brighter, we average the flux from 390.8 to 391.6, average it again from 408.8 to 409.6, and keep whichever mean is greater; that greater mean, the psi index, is 12.1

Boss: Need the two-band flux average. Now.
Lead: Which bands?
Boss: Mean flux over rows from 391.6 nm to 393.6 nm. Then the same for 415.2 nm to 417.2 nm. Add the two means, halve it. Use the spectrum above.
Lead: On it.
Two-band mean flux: 10.1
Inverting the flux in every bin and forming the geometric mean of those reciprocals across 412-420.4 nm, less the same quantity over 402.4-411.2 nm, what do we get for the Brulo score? 0.003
